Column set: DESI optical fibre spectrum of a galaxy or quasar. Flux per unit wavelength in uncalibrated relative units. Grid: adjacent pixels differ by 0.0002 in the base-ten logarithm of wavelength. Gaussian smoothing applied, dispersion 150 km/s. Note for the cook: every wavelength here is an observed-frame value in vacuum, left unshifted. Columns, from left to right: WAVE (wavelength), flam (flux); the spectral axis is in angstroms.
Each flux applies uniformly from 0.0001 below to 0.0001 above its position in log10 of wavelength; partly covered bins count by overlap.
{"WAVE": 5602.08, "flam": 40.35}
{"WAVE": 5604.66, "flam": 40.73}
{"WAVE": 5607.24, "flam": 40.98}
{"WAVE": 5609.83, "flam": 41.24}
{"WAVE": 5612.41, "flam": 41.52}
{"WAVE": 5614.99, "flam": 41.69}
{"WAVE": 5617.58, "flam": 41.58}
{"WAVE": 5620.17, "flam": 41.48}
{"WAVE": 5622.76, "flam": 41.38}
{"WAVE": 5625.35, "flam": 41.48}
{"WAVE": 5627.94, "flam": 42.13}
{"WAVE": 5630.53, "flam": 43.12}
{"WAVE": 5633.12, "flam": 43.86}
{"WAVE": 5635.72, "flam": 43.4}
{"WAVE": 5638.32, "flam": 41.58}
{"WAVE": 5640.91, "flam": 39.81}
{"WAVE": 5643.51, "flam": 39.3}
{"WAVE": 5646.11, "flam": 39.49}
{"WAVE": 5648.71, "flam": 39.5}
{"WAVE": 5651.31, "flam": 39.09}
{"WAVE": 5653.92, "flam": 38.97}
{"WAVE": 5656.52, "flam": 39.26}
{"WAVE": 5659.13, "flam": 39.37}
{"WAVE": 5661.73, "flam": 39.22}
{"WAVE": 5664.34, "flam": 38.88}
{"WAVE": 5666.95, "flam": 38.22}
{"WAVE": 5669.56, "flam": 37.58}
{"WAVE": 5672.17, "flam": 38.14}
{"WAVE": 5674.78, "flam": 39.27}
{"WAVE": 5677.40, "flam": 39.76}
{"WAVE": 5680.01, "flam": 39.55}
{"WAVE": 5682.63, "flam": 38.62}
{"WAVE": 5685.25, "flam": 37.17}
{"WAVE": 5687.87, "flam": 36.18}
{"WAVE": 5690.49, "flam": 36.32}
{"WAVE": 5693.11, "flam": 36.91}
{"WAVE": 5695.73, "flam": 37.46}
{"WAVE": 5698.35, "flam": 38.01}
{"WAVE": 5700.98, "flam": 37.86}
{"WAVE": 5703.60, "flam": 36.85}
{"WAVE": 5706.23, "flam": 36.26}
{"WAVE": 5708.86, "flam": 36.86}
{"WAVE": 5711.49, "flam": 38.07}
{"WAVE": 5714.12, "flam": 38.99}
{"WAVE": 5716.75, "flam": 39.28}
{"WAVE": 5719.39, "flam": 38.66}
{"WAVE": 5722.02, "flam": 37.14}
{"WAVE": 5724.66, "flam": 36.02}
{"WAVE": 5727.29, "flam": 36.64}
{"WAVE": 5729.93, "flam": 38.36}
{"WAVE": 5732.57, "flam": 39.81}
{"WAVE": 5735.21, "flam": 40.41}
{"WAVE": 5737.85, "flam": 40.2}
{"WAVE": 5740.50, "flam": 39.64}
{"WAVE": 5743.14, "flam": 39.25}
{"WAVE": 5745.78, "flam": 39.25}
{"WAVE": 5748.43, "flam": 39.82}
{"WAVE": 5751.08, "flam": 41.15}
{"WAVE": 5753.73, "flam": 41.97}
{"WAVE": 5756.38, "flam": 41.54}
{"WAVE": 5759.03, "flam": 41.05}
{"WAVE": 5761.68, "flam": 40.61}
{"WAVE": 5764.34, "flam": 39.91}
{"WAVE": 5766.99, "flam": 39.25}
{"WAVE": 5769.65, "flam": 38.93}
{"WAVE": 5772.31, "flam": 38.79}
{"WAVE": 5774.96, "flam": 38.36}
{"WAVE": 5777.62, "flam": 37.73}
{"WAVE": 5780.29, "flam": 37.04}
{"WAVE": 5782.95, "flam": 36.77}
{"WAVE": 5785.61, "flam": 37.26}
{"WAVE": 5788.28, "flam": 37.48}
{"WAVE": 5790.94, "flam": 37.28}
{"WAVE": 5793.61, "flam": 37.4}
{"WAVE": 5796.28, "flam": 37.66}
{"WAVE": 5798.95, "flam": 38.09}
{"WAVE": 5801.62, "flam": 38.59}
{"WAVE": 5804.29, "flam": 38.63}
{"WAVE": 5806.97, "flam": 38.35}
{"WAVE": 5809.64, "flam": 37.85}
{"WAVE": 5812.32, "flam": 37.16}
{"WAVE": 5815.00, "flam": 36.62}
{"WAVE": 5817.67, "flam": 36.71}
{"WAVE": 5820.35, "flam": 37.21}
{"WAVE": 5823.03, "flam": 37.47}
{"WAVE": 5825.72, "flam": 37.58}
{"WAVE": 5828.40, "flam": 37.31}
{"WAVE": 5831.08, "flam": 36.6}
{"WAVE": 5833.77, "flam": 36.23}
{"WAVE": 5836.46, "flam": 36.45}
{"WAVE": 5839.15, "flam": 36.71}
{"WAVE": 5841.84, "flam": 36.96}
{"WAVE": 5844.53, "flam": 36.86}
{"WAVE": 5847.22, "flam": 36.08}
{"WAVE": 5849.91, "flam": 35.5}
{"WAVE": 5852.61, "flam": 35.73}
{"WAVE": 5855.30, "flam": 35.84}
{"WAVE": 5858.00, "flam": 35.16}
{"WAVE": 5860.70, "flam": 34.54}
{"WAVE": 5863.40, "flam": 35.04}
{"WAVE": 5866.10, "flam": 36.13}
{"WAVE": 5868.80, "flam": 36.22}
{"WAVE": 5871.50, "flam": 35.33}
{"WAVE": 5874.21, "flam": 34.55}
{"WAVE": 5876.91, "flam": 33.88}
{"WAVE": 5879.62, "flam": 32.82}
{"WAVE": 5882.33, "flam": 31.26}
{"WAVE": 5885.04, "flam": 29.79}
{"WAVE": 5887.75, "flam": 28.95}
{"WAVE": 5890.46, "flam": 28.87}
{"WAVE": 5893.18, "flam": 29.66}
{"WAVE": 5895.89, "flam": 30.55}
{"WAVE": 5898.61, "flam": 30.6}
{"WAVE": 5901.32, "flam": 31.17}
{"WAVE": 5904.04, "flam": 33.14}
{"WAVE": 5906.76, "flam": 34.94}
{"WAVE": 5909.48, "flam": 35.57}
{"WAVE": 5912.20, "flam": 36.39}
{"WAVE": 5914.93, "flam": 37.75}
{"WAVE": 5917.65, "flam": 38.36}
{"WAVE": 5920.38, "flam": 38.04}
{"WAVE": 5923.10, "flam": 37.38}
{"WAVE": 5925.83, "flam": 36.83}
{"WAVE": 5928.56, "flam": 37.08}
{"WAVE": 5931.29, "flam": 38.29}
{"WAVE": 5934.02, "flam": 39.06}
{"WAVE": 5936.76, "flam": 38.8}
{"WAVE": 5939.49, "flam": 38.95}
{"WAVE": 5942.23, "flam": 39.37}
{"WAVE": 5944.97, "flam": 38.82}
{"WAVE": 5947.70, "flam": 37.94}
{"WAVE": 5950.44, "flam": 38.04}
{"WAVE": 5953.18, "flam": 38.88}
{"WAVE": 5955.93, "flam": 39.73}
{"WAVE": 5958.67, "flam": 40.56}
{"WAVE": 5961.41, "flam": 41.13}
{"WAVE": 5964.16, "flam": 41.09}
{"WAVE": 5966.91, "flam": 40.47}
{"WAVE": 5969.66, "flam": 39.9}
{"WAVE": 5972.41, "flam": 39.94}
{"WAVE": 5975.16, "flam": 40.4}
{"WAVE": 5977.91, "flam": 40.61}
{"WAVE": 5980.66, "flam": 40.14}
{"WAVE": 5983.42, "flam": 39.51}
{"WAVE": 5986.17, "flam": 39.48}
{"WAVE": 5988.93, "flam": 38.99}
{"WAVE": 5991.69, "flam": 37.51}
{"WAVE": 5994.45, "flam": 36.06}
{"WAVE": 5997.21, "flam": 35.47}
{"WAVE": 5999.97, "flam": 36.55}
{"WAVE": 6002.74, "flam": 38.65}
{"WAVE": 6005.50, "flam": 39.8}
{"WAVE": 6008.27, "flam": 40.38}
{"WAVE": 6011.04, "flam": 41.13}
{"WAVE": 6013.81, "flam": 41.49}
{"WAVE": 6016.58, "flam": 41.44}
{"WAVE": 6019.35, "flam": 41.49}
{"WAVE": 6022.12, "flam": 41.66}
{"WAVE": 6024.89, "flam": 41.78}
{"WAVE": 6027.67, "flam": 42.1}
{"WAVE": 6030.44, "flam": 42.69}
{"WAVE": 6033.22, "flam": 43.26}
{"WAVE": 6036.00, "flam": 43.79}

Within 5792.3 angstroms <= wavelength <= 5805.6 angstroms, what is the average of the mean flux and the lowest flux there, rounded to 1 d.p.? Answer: 37.7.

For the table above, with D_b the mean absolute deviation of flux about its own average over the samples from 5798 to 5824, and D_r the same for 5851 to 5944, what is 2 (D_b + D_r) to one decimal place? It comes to 6.4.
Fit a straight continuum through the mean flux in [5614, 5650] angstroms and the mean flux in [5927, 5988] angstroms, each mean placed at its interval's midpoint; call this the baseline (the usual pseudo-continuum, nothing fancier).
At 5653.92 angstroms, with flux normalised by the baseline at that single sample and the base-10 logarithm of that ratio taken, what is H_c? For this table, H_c -0.025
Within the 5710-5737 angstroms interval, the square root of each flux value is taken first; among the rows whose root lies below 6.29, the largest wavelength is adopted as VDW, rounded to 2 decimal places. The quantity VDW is 5729.93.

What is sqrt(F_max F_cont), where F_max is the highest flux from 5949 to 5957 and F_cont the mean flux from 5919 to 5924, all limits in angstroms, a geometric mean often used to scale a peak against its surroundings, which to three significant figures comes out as 38.7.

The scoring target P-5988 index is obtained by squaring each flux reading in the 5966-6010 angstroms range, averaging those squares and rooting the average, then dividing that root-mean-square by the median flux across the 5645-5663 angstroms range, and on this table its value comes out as 0.99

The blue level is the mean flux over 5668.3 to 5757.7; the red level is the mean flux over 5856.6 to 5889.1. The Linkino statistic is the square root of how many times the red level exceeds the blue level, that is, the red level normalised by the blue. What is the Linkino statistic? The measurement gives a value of 0.93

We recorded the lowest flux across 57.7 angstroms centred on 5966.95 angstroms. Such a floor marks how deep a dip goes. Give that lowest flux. 36.06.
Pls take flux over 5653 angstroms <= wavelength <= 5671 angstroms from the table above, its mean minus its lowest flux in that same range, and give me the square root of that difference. 1.1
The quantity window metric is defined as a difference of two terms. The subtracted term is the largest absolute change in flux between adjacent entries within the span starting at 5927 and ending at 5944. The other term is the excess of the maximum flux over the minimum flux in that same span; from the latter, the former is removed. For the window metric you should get 1.1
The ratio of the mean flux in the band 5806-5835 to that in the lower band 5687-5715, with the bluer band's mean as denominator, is 1.00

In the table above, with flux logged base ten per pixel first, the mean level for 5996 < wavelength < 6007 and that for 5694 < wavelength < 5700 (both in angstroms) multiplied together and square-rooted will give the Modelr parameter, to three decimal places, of 1.576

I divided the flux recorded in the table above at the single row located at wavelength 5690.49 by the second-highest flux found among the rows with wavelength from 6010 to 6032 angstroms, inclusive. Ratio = 0.86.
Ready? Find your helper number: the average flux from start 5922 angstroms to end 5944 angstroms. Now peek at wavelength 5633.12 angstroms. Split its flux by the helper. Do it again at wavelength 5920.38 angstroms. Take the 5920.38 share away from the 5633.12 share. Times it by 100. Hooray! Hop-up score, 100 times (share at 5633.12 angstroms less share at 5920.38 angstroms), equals 15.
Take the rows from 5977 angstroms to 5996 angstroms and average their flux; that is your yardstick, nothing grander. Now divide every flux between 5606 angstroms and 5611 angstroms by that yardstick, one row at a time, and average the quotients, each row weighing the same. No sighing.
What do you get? 1.06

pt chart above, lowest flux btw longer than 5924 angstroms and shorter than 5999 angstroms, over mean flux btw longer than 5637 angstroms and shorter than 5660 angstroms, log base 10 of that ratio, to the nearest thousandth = -0.048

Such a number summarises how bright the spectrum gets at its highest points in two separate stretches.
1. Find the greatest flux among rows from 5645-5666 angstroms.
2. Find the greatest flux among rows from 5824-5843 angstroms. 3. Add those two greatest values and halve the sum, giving 38.5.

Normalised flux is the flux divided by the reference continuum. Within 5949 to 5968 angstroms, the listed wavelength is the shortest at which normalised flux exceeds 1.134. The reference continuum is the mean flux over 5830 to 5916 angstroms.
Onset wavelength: 5953.18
